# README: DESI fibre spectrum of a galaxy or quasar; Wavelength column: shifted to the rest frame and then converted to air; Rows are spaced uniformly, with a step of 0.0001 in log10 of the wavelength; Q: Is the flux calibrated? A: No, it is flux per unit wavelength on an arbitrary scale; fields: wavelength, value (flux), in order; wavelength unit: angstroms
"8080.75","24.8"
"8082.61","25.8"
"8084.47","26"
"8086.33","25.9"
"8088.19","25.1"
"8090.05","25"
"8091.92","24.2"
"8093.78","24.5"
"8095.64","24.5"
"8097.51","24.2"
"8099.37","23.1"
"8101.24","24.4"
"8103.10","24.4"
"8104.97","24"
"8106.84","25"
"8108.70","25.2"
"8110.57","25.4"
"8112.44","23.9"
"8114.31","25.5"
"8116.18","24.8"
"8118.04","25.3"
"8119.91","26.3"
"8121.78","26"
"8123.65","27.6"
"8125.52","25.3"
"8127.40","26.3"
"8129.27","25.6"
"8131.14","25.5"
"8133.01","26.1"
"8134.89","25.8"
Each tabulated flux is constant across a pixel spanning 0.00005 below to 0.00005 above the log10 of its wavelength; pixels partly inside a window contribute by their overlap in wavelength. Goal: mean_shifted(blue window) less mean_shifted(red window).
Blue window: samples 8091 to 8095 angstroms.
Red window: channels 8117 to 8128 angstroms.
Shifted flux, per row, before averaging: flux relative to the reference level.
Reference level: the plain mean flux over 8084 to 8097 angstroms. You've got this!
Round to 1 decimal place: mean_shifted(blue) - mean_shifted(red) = -1.8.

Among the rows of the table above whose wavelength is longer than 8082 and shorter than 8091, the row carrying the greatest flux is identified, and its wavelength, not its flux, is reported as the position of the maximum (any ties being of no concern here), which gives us 8084.47 angstroms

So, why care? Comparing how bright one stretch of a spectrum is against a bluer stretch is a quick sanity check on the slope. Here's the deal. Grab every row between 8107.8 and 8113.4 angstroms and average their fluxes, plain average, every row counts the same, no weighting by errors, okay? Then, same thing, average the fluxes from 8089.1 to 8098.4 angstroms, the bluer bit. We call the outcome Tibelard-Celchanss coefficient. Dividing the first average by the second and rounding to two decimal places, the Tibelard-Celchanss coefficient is 1.01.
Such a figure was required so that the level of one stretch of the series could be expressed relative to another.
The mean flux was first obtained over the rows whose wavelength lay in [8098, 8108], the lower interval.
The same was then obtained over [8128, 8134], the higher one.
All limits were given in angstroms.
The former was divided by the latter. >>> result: 0.94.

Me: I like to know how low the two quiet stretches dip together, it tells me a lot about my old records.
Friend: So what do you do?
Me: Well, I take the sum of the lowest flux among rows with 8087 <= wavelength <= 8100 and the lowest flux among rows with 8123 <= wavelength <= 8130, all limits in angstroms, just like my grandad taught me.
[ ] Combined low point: 48.4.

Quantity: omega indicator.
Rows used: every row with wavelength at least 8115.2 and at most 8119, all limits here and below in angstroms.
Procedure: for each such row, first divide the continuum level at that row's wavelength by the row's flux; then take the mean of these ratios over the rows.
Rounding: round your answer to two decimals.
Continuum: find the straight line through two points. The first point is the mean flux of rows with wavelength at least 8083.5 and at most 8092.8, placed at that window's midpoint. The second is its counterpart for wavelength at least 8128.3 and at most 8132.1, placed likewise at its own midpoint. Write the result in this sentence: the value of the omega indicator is 1.02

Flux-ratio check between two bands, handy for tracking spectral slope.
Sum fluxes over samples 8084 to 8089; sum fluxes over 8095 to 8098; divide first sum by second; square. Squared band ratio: 2.5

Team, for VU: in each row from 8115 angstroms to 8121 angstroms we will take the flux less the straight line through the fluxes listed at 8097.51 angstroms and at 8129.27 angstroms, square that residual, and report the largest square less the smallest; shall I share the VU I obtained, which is 1.2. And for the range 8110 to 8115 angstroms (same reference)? 0.6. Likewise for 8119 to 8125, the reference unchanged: 4.5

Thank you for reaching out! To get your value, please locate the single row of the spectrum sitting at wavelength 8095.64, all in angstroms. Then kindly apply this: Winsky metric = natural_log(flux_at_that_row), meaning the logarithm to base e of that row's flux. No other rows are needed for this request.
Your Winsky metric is 3.20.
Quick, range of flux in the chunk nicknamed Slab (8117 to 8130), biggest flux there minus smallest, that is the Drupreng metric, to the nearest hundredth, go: 2.30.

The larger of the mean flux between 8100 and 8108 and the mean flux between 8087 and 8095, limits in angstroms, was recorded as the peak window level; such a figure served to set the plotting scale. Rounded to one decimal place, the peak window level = 24.7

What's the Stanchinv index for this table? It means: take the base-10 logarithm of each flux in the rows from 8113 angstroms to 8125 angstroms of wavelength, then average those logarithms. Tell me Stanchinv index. 1.413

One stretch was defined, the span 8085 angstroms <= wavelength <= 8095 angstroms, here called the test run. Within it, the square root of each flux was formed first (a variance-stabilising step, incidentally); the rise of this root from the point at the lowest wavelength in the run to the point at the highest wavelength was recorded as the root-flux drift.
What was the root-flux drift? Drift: -0.14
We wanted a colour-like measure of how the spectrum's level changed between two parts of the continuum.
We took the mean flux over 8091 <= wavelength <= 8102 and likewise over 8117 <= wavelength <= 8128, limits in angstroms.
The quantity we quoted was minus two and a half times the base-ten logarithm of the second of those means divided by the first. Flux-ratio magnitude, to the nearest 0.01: -0.09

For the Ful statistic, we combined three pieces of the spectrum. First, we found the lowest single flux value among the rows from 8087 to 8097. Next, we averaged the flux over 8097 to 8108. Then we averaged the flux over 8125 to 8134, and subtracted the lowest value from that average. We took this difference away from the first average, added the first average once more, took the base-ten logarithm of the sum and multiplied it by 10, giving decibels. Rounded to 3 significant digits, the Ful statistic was 16.7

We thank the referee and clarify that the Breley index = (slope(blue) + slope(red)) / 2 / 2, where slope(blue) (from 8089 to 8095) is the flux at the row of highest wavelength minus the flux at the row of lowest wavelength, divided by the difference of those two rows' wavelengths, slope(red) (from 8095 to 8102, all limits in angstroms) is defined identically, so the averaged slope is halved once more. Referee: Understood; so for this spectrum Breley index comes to -0.04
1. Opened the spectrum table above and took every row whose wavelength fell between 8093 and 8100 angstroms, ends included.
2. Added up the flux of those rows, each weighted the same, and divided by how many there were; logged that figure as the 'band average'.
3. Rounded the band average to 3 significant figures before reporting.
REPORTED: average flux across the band 24.1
